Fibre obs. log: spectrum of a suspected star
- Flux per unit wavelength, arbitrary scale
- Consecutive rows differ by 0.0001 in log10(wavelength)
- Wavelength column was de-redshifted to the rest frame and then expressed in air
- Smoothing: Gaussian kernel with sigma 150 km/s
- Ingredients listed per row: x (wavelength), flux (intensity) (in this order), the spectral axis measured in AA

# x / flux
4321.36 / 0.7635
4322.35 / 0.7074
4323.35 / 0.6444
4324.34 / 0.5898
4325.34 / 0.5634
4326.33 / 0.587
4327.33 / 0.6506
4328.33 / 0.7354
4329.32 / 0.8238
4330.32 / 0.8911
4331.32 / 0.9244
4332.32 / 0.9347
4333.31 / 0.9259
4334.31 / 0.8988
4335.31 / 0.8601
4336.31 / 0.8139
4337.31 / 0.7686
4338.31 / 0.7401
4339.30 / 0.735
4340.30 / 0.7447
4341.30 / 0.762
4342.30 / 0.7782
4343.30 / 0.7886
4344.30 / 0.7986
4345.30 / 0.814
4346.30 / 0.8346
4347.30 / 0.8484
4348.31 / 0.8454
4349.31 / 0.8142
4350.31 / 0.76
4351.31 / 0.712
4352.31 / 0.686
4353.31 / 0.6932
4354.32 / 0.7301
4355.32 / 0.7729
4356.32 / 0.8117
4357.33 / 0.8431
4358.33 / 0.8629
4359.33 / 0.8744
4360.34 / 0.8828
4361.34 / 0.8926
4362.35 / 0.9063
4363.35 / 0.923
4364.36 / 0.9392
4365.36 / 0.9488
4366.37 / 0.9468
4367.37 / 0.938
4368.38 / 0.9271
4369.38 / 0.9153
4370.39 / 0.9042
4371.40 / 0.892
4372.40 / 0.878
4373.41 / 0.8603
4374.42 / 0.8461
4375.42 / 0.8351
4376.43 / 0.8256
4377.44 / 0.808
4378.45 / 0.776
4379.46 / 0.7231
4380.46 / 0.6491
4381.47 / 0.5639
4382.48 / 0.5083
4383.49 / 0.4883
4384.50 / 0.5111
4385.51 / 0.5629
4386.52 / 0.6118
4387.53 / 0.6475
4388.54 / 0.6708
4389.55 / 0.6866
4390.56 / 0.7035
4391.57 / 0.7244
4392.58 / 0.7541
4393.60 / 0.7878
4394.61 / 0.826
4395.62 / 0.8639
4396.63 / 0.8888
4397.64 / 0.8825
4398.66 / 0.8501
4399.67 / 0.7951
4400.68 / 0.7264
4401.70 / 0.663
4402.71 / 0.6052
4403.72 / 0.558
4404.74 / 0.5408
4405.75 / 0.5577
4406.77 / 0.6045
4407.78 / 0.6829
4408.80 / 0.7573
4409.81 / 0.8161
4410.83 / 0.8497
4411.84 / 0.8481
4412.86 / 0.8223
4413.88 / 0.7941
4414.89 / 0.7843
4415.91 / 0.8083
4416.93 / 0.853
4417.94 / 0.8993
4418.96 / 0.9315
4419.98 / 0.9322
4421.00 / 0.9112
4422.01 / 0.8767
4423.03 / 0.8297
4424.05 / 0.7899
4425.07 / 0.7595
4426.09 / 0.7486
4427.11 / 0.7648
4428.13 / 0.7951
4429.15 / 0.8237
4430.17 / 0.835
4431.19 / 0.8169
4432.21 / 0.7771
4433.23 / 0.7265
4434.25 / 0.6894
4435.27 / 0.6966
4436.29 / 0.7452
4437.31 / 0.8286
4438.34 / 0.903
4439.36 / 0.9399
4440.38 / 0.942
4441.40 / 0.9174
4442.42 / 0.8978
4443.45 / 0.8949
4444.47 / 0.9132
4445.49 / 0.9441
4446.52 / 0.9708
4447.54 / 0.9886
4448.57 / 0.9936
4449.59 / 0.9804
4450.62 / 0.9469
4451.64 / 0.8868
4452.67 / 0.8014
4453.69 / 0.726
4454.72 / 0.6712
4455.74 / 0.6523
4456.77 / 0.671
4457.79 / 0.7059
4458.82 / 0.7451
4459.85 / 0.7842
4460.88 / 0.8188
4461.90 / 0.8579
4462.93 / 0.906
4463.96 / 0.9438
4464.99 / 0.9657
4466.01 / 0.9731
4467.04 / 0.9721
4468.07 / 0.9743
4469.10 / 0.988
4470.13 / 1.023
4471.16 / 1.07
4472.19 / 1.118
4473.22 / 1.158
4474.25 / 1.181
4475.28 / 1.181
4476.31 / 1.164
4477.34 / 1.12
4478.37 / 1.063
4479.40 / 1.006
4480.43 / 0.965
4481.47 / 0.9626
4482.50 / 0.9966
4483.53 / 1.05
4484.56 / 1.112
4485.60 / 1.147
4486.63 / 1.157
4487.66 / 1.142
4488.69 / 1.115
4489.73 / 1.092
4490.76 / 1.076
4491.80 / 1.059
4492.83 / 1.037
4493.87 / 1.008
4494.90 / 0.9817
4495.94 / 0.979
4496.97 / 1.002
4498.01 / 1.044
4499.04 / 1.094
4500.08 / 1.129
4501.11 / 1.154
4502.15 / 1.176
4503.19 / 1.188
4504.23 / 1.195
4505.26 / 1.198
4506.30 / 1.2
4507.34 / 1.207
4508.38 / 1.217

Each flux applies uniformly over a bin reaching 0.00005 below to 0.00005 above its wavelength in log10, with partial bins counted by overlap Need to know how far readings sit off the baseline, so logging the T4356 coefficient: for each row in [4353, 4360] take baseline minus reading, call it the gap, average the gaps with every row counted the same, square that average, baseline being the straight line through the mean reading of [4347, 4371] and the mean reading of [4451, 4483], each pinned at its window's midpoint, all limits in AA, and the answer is 0.002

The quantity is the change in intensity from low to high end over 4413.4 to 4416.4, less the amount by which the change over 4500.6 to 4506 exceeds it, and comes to 0.0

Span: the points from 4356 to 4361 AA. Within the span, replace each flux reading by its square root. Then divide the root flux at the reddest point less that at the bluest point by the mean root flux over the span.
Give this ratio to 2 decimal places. 0.04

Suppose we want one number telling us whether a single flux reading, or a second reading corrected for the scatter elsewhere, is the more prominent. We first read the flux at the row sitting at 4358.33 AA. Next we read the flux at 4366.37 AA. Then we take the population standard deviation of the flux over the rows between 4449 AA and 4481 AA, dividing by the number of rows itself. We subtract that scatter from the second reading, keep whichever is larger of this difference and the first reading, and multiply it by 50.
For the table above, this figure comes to 43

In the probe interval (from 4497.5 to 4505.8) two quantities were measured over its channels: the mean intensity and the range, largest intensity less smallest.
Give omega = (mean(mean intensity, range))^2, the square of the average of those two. 0.42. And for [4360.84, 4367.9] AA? 0.24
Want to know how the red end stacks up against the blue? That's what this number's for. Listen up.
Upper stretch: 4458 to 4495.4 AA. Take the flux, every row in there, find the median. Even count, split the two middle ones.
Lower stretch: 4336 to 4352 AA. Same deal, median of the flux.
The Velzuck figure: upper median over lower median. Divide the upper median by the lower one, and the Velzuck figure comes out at 1.31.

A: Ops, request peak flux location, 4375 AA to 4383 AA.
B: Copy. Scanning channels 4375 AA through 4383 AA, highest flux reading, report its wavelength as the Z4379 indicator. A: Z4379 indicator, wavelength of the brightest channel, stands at 4375.42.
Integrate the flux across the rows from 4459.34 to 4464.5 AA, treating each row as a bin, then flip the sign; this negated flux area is -4.4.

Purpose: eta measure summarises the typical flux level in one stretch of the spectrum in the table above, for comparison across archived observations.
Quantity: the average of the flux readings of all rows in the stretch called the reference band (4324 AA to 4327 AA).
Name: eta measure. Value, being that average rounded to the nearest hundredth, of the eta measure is 0.58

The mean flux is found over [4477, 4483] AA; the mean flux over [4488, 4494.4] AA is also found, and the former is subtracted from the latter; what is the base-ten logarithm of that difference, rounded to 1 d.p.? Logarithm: -1.3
